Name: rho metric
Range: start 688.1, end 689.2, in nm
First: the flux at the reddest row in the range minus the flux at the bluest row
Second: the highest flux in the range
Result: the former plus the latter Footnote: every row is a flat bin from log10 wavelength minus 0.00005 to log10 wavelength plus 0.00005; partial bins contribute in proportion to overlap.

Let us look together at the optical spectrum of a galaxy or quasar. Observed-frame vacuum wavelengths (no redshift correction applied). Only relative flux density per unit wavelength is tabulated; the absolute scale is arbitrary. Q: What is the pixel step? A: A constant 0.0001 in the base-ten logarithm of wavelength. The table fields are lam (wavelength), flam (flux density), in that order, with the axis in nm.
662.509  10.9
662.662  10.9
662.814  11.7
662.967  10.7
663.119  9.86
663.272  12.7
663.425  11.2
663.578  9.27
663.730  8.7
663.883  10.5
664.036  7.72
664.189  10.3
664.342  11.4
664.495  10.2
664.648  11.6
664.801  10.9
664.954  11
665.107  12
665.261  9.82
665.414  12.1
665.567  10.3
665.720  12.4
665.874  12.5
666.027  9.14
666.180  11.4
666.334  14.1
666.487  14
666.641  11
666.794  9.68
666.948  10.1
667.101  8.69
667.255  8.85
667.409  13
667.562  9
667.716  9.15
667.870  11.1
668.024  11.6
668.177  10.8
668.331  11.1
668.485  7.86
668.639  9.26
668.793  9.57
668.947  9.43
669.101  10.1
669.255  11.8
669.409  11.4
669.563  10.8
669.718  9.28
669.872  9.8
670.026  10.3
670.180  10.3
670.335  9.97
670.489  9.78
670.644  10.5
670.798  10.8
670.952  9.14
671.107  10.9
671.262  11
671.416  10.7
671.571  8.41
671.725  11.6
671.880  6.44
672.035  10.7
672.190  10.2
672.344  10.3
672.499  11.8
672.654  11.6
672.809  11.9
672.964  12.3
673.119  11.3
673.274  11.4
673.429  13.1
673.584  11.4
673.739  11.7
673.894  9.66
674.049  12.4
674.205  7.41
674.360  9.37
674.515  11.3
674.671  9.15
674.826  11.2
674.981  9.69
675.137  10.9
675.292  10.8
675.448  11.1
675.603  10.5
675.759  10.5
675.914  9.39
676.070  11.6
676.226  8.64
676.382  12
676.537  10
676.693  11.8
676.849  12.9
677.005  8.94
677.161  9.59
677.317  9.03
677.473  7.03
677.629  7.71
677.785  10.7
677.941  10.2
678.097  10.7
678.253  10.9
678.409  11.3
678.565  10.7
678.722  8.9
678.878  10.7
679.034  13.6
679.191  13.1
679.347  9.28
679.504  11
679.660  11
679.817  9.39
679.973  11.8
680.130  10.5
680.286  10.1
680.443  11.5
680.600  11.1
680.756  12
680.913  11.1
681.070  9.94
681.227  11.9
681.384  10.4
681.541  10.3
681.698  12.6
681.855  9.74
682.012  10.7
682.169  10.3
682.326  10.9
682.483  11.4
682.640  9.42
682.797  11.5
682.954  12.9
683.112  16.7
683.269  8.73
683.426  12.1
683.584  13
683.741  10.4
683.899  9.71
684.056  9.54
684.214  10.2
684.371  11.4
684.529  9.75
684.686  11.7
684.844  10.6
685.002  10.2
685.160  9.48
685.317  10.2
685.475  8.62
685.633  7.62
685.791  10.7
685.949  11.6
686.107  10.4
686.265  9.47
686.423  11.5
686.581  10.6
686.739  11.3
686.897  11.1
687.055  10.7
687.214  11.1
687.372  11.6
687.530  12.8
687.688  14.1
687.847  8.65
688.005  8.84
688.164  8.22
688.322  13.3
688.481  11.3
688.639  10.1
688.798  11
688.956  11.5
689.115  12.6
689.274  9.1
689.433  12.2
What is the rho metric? 17.7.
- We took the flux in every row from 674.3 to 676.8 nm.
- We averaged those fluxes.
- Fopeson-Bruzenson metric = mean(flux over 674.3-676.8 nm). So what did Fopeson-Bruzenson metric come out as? 10.5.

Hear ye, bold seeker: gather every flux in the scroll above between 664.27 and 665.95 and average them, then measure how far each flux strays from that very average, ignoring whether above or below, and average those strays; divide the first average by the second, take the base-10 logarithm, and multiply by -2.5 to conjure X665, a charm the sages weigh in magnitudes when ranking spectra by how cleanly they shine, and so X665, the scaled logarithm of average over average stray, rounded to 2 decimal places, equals -2.91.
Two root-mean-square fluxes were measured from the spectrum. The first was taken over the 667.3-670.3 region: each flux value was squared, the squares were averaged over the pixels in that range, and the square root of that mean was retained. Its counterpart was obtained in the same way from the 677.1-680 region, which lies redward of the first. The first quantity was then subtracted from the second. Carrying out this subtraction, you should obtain 0.10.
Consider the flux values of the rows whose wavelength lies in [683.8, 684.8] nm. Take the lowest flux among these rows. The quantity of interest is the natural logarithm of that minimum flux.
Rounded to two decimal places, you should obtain 2.26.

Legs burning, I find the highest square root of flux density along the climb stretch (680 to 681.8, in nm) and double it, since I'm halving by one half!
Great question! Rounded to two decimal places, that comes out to 7.10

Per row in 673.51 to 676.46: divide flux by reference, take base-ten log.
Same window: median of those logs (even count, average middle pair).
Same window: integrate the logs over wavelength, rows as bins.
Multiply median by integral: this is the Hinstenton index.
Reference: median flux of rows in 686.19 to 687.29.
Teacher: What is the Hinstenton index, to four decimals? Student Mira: 0.0010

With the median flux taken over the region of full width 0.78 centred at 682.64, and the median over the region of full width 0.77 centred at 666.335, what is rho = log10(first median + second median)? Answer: 1.36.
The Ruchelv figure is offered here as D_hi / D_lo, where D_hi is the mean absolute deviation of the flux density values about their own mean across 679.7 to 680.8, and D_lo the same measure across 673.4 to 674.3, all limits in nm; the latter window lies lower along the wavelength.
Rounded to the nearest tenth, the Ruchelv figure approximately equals 0.5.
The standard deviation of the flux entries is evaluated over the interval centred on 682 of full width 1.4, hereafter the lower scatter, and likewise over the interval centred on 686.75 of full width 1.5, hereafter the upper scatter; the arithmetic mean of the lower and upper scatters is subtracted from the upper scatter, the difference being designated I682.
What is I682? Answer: -0.1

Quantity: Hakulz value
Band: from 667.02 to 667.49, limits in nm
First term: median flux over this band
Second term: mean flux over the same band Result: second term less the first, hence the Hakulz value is 1.33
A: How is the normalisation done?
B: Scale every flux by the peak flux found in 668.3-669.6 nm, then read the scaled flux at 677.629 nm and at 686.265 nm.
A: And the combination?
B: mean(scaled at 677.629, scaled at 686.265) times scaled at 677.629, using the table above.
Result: 0.48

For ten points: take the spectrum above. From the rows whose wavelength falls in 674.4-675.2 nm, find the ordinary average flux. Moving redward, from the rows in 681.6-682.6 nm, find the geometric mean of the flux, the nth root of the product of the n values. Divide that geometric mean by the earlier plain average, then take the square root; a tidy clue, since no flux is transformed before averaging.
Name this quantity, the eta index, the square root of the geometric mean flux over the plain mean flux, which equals 1.02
